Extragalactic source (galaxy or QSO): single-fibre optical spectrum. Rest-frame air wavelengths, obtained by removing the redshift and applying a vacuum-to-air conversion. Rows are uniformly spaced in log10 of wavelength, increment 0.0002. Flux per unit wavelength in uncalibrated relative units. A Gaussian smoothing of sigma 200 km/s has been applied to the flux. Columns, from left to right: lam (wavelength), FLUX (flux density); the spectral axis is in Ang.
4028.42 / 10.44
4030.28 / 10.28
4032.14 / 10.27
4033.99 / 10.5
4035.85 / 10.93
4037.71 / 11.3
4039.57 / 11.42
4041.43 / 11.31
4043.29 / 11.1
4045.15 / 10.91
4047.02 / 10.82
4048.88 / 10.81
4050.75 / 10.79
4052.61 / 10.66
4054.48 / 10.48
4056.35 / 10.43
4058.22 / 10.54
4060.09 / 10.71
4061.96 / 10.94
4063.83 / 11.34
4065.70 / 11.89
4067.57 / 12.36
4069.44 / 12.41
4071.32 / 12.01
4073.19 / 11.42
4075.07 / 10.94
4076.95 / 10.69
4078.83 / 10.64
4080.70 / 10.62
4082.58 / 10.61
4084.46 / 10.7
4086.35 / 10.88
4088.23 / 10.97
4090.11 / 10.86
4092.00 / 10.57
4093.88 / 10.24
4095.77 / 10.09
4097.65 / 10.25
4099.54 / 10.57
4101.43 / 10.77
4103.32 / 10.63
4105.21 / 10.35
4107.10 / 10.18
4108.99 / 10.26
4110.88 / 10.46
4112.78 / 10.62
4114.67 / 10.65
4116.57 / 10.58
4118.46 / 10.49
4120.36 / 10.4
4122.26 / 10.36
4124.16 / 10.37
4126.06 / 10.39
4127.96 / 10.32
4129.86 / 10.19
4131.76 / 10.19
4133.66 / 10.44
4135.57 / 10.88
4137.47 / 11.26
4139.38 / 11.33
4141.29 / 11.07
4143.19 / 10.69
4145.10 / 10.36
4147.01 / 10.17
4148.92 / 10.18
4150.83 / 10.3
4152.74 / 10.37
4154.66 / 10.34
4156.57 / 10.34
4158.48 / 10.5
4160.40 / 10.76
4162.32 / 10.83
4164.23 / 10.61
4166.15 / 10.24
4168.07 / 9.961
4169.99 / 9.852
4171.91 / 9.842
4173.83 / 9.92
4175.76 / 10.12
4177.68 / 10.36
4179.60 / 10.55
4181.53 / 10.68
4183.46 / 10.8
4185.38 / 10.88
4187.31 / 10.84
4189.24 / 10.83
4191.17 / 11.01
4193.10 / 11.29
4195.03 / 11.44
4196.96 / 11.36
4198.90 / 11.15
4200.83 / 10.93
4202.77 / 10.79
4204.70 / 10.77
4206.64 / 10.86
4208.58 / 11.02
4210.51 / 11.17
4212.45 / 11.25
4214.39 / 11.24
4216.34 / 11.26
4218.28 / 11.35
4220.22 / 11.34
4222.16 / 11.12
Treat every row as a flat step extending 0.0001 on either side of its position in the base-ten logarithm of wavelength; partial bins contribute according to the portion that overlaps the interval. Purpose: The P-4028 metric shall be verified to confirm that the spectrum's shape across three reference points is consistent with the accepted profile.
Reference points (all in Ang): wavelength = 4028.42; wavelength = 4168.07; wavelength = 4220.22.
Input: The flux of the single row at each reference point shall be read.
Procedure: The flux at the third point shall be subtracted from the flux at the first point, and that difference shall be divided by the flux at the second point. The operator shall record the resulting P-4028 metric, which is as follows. -0.090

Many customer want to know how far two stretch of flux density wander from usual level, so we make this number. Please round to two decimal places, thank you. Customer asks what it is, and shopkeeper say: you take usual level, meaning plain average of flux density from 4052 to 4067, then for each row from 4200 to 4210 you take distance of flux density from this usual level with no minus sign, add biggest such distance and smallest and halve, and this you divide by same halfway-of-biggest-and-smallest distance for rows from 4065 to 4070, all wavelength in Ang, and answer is 0.06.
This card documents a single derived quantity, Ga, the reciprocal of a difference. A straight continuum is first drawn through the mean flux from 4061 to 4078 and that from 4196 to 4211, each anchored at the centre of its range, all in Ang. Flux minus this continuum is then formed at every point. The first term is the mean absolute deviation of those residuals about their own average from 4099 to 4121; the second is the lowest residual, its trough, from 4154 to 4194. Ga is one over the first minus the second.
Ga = 0.70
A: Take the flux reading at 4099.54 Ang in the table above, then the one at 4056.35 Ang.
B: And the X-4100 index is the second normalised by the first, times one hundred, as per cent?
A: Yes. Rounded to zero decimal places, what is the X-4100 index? 99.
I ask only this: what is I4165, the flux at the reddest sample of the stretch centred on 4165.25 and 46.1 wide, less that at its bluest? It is 0.15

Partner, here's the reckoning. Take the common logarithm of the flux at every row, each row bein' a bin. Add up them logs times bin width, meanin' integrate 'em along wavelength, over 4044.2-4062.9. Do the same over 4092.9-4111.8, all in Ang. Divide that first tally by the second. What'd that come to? 1.00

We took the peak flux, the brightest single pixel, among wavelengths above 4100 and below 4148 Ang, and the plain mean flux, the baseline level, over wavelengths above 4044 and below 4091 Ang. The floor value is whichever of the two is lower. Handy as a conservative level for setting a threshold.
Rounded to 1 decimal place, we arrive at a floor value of 11.0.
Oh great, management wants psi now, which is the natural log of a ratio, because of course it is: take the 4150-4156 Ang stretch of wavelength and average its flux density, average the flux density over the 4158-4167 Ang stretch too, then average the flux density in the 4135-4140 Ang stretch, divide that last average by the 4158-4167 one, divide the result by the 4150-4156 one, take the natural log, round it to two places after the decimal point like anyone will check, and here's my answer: -2.28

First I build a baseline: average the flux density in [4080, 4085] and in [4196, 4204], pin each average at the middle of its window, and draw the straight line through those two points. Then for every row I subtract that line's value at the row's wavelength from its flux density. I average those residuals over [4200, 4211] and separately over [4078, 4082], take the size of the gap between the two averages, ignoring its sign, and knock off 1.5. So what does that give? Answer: -1.35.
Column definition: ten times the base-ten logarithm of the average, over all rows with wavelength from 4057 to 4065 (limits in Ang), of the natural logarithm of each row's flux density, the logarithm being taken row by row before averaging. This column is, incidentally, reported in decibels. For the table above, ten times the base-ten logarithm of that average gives 3.78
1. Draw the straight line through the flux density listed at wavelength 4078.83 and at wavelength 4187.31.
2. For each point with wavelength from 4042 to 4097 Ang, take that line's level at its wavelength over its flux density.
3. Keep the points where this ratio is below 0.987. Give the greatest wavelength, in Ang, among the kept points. 4090.11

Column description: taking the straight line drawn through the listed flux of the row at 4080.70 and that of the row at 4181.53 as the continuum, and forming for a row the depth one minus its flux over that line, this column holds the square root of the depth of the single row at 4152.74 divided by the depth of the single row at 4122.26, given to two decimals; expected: 1.01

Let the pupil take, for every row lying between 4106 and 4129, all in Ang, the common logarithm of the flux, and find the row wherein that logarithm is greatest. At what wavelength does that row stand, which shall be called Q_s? 4114.67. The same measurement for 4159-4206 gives 4195.03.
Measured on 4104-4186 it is 4139.38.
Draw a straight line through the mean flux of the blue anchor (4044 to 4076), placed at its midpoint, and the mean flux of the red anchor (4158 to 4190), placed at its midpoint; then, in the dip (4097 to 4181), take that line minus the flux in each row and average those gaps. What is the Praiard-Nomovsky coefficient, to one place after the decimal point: 0.2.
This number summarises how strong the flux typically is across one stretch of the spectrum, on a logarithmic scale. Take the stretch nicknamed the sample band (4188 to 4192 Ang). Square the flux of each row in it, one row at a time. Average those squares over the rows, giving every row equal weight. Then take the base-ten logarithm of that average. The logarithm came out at 2.076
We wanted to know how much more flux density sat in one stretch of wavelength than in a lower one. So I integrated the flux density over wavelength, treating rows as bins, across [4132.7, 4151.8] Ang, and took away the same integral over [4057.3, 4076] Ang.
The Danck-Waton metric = -11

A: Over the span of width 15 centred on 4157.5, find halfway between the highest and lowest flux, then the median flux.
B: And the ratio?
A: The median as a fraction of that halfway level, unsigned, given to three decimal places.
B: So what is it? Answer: 0.988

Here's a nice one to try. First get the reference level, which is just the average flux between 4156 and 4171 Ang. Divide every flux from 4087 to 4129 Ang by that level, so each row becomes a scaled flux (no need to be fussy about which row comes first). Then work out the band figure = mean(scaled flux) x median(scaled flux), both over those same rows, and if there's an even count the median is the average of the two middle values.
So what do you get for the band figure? 1.01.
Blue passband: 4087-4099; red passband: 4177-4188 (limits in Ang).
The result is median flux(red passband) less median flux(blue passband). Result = 0.33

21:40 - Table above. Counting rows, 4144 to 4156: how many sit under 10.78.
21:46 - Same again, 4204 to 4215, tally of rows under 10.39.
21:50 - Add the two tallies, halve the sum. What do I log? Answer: 3.0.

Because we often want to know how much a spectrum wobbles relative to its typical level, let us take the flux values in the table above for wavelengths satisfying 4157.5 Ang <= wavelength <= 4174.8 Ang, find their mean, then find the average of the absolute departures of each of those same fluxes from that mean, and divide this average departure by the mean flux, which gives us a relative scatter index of 0.0342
